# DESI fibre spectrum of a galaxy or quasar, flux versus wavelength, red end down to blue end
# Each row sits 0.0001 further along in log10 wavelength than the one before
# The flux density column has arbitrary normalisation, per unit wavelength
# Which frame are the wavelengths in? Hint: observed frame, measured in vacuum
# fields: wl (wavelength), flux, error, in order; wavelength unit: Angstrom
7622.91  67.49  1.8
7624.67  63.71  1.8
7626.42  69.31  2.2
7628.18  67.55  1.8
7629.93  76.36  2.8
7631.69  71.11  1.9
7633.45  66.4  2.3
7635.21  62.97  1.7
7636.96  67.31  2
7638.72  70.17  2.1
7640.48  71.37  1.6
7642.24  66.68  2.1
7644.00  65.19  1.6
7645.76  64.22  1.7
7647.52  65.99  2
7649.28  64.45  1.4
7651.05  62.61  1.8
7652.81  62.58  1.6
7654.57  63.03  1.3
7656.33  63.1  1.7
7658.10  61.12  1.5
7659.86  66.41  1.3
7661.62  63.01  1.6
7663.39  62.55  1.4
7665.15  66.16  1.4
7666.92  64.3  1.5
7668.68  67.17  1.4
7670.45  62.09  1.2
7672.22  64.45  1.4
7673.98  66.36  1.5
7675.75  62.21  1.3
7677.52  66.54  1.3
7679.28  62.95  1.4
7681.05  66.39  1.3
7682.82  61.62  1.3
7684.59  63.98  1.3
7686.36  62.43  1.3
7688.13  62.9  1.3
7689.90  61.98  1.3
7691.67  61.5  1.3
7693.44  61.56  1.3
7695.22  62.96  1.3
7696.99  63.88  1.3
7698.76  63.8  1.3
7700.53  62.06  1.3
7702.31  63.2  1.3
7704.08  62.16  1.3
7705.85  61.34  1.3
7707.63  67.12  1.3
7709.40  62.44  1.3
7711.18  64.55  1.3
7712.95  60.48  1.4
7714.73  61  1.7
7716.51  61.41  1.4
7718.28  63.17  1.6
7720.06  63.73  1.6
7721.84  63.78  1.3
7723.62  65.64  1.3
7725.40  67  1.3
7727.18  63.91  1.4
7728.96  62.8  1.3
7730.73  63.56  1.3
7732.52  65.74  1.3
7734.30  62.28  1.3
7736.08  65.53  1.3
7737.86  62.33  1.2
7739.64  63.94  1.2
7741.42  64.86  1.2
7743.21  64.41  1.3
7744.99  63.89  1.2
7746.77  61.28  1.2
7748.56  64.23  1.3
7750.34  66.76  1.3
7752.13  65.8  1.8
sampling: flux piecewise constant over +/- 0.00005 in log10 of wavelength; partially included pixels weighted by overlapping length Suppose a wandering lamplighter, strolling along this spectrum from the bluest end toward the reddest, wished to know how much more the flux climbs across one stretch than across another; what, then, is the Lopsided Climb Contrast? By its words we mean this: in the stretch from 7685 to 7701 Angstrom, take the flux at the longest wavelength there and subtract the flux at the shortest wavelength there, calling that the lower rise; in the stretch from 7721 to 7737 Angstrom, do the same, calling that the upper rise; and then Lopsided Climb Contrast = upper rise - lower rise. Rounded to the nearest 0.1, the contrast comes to 2.1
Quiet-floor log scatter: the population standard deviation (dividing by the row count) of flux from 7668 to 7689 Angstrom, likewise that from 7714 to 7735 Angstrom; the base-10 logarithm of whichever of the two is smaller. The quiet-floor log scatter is 0.229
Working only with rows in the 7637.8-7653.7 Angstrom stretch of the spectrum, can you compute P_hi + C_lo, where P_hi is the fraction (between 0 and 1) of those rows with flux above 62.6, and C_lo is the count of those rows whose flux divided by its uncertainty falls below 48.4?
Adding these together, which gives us 9.9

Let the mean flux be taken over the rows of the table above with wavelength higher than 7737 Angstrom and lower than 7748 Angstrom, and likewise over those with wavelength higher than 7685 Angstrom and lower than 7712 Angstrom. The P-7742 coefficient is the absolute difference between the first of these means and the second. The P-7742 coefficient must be 0.53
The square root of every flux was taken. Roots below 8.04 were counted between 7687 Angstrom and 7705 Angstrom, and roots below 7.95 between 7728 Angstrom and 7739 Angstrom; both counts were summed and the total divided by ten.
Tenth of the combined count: 1.3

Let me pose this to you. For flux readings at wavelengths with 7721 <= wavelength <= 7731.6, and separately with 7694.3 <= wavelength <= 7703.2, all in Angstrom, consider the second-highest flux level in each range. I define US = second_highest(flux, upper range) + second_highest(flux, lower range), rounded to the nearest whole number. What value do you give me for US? 129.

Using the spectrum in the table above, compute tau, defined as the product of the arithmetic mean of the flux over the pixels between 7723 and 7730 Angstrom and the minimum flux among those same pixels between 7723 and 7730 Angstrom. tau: 4072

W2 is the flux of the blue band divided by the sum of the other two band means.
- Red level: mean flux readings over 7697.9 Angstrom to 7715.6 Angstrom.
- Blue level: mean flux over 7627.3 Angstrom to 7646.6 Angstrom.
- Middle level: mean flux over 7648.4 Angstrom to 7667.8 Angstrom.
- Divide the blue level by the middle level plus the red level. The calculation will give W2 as 0.539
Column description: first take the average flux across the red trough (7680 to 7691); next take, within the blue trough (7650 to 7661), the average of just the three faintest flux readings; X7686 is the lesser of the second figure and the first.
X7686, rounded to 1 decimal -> 62.1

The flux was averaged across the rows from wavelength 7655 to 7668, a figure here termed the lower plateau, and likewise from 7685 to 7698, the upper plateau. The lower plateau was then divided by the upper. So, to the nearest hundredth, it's 1.02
